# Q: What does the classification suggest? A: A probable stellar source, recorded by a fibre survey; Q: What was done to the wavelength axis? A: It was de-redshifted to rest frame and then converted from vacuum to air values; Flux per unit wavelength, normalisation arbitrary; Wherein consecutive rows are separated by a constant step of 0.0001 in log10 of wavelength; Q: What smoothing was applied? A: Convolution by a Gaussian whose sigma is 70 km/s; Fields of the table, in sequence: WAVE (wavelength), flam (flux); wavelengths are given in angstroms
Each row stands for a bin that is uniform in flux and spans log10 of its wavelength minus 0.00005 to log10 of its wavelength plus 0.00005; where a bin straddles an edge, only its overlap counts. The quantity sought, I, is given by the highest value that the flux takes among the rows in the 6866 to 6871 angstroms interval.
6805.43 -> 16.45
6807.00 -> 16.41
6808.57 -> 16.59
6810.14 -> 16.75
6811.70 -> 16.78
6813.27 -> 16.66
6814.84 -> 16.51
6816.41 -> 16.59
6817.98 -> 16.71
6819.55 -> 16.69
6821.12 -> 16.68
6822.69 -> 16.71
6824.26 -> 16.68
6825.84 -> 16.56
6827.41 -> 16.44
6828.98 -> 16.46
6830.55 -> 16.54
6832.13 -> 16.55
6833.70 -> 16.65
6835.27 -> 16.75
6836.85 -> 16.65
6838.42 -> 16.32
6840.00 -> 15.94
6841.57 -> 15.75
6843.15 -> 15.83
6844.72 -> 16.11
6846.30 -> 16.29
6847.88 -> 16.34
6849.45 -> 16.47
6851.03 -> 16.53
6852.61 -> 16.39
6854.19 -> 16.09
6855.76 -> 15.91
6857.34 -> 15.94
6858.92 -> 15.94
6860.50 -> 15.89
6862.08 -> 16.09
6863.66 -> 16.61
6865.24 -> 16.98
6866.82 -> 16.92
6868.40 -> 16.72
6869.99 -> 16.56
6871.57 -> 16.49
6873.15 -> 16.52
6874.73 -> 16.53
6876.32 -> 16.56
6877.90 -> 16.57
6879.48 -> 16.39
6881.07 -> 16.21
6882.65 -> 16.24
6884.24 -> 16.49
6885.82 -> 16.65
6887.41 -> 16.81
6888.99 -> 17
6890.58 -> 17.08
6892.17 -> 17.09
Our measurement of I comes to 16.92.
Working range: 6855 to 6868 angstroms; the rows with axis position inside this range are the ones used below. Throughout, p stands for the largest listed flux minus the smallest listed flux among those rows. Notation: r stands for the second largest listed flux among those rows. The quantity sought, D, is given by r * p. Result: 18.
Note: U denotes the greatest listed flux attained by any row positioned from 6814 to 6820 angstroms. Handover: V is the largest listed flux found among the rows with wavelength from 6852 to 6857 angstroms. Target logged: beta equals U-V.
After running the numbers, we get 0.3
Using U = 16.71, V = 16.39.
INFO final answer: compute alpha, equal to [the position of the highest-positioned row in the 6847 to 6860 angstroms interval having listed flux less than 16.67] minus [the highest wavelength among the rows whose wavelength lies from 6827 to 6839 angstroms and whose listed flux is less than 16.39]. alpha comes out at 20.5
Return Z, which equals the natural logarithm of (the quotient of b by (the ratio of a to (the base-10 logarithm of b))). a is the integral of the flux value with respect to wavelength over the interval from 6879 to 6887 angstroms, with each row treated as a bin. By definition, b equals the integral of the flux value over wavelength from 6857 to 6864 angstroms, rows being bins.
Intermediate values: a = 131.2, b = 112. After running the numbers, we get 0.56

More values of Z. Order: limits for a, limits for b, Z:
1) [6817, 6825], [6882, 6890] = 0.75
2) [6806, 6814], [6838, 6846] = 0.71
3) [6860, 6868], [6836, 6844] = 0.72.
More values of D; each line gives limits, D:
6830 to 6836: 3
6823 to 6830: 4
